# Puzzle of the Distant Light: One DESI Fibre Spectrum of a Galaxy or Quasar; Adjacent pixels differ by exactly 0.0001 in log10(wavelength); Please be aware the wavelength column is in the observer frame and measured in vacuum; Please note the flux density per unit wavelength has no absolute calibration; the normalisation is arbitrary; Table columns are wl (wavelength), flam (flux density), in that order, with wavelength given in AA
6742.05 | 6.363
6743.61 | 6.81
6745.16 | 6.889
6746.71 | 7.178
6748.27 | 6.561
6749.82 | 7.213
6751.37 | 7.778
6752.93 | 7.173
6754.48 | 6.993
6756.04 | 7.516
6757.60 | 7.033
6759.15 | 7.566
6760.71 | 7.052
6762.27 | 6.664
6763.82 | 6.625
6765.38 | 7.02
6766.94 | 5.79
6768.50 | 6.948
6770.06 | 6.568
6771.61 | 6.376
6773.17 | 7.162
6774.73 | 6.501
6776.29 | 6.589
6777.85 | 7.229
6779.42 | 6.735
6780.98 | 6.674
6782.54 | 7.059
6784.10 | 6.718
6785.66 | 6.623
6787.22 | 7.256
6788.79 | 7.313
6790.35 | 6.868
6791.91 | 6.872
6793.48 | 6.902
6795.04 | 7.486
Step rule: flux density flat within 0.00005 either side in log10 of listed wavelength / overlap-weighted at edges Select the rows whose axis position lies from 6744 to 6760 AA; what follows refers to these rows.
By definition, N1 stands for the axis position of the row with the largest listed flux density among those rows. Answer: 6751.37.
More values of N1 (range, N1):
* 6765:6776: 6773.17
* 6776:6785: 6777.85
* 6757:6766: 6759.15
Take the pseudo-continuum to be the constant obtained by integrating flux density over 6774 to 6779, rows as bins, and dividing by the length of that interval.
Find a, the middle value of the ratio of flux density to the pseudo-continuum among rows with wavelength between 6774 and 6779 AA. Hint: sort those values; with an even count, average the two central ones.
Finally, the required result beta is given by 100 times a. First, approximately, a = 0.97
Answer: 97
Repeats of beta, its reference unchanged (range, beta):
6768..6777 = 97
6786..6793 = 104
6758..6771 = 101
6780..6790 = 102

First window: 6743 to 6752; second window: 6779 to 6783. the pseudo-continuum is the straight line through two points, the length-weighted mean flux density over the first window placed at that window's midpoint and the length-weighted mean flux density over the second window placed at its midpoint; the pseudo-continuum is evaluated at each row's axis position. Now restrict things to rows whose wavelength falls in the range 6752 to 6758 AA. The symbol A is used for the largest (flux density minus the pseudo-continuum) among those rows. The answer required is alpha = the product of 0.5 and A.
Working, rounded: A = 0.51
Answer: 0.255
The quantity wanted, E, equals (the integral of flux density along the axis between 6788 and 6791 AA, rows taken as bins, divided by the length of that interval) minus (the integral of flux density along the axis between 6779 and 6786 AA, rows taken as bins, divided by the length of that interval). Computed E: 0.31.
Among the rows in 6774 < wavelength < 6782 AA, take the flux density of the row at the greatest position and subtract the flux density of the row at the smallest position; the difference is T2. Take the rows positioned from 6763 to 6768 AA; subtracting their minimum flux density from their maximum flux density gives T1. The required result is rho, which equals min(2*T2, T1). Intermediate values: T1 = 1.23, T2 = 0.17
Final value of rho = 0.3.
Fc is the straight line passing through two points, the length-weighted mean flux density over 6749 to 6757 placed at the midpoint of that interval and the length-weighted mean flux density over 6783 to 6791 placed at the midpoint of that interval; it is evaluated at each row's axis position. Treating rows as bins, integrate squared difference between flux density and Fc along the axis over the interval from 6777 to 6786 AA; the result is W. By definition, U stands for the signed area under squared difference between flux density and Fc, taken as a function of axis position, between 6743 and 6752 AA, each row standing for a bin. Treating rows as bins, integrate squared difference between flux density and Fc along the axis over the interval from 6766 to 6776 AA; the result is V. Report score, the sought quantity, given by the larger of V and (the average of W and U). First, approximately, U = 2.3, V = 5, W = 0.7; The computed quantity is 5.1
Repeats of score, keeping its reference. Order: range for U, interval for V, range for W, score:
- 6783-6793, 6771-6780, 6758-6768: 2.5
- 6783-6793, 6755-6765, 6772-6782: 1.4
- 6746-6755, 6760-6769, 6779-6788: 4.2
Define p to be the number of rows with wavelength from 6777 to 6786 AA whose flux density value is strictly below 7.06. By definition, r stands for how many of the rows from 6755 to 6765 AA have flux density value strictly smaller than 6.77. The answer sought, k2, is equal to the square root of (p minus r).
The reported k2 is 1.73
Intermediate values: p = 5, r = 2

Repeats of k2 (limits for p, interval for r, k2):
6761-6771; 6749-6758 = 2.45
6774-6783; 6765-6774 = 1.41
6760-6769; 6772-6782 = 1.41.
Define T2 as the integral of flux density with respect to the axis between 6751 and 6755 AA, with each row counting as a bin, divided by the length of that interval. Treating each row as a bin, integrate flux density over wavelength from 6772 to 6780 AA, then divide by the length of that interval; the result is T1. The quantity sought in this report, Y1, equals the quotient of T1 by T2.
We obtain 0.94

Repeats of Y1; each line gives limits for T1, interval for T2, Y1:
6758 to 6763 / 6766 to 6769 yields 1.12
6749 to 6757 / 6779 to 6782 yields 1.09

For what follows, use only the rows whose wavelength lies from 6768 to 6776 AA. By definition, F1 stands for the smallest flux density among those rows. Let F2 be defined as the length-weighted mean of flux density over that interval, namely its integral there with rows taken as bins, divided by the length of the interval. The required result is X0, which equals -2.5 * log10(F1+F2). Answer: -2.79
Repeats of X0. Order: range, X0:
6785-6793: -2.83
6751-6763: -2.85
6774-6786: -2.81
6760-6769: -2.74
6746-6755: -2.84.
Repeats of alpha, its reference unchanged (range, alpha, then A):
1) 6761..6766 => 0.042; 0.08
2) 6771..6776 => 0.143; 0.29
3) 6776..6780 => 0.194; 0.39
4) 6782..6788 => 0.244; 0.49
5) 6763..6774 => 0.143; 0.29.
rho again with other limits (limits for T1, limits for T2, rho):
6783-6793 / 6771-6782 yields 0.6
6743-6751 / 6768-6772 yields -1.1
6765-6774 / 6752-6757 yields 0.7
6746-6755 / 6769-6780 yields 0.3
